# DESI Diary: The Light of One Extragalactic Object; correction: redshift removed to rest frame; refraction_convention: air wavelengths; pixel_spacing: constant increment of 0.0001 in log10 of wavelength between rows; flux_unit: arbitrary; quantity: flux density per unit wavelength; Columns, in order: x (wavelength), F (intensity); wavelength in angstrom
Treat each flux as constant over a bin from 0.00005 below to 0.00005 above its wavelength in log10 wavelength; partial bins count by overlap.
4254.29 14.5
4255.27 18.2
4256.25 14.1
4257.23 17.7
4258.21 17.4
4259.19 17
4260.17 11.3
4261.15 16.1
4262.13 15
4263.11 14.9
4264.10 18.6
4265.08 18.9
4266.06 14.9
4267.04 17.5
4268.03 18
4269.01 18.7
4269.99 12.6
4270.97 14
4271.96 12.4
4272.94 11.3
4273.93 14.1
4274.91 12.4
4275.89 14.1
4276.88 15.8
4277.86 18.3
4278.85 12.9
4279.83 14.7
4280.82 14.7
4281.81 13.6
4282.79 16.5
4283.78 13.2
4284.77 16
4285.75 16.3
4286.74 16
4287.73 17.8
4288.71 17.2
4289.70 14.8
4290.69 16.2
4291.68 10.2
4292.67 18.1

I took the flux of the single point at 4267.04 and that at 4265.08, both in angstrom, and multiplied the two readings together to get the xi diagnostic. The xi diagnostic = 331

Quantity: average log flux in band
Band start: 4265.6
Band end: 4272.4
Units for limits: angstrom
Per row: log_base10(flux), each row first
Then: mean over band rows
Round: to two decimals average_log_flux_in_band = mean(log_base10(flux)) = 1.18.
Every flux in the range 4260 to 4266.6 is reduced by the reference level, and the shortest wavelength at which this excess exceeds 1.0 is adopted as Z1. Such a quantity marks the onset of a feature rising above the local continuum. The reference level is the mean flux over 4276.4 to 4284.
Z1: 4261.15 angstrom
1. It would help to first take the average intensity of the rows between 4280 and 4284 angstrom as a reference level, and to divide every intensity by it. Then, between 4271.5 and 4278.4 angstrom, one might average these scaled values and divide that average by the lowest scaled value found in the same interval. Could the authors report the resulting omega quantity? 1.24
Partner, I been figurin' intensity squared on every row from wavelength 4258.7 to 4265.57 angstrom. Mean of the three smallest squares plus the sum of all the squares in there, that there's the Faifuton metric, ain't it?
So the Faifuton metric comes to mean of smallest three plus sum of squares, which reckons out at 2018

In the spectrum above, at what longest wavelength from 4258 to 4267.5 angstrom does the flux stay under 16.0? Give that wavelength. 4266.06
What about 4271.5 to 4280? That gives 4279.83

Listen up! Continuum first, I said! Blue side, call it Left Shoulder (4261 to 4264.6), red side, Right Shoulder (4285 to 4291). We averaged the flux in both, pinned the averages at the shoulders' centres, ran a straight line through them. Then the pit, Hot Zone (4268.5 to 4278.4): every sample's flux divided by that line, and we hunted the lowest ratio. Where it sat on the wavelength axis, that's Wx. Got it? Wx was 4272.94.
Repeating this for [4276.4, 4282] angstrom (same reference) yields 4278.85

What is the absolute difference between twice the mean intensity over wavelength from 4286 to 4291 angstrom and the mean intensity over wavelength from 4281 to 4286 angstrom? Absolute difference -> 17.7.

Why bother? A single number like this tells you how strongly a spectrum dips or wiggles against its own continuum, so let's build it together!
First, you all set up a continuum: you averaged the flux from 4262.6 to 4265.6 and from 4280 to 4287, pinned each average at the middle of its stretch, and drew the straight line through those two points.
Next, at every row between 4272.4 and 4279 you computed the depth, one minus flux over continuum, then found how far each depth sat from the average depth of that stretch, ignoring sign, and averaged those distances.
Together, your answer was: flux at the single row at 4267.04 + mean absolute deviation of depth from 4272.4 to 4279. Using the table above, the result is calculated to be 18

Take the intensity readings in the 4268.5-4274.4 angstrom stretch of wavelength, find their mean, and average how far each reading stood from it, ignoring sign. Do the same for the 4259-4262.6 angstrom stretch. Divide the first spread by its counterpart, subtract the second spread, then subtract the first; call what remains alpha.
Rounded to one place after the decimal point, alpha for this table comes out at -2.5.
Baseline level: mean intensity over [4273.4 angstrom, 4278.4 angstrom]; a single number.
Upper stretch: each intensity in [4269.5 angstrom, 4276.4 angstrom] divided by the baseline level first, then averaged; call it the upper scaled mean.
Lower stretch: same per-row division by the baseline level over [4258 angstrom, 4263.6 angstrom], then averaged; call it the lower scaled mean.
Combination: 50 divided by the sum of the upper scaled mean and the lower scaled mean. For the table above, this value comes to 26.4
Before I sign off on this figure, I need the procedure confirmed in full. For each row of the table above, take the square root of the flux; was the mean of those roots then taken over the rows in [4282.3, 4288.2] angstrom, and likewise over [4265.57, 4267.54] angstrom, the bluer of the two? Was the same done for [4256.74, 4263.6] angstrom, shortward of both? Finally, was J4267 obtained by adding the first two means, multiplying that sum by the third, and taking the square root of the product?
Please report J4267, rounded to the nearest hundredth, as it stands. 5.62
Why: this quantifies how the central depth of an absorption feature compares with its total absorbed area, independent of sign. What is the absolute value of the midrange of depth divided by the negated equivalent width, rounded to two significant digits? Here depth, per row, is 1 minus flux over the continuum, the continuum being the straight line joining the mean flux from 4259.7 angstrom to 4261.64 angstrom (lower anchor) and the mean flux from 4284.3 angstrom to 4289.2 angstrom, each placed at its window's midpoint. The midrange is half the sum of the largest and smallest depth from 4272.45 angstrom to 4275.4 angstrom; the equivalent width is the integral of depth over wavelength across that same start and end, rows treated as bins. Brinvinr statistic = 0.32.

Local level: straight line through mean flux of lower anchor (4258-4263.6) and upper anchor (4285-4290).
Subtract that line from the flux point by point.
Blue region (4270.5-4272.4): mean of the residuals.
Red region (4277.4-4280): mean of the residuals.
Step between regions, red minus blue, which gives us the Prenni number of 1.8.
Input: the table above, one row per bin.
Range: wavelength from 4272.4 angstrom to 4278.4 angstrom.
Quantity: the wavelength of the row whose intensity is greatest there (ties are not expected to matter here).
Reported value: 4277.86 angstrom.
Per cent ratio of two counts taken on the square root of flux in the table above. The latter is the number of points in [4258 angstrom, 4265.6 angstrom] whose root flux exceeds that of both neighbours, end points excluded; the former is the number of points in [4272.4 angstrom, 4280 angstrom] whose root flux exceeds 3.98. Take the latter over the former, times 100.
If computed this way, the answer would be 100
